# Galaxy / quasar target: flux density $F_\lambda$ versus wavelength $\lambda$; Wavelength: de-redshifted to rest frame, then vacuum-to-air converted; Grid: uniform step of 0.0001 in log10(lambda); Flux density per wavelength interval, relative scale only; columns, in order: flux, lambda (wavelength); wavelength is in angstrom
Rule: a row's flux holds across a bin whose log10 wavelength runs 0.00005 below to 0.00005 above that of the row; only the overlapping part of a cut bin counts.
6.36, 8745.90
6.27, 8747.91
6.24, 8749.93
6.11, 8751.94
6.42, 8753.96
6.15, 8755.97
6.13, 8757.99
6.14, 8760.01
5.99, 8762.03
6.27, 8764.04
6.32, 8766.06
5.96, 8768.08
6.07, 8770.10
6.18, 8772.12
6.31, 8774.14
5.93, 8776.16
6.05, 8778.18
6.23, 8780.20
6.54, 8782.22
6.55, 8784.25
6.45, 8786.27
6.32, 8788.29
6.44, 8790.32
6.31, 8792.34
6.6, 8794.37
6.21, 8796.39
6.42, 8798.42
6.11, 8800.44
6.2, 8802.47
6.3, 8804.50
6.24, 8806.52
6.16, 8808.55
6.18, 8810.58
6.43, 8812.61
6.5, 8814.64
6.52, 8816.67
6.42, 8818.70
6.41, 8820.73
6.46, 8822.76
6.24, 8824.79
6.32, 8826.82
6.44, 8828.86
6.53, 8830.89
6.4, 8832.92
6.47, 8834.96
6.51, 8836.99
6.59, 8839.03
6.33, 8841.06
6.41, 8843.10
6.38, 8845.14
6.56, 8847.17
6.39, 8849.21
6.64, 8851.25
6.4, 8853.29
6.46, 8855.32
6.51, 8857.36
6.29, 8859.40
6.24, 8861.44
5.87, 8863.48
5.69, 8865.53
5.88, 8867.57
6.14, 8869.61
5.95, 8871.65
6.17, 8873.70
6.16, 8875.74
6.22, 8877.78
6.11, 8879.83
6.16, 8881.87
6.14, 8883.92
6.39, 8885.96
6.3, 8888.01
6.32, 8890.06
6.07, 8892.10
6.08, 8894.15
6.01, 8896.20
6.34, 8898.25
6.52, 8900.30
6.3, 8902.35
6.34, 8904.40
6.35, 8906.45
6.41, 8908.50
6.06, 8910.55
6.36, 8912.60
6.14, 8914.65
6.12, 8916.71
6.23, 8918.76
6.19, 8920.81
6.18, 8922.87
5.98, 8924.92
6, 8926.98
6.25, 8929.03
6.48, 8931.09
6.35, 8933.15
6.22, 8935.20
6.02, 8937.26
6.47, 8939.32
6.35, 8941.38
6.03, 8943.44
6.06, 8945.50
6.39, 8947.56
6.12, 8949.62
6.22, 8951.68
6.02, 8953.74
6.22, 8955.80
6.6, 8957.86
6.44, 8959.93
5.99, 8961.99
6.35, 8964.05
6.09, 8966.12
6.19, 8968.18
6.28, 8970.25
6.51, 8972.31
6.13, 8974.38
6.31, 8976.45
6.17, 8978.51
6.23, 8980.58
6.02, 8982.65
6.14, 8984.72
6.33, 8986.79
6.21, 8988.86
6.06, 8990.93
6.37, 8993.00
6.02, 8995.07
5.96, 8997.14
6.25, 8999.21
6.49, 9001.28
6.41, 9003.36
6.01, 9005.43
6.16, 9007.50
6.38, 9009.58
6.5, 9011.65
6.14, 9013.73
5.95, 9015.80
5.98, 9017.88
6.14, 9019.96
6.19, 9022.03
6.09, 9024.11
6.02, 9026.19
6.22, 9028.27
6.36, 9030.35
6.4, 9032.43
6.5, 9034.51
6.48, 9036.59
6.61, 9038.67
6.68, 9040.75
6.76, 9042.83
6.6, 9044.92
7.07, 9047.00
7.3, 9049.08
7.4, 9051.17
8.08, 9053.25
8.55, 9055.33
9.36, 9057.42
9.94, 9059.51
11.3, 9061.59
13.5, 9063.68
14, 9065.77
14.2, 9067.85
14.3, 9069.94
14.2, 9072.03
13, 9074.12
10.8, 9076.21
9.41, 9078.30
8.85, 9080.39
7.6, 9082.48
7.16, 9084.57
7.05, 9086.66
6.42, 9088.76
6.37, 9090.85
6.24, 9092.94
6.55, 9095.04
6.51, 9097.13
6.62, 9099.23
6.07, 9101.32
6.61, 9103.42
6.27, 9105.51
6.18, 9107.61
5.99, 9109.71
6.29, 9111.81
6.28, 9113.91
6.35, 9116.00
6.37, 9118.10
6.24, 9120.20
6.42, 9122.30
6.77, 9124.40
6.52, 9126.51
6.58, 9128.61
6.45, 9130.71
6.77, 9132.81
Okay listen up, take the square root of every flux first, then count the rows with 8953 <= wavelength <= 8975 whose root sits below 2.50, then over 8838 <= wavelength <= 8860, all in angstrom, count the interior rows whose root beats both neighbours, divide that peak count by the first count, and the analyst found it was 0.67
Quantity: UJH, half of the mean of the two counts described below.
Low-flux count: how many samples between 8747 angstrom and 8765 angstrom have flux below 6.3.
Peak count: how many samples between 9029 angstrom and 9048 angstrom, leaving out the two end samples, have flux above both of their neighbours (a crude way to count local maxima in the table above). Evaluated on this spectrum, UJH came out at 2.5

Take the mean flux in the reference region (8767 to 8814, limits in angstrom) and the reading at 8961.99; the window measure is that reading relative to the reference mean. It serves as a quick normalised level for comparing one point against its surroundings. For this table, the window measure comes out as 0.96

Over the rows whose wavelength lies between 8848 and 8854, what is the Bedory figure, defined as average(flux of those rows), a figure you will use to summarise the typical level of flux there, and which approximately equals 6.48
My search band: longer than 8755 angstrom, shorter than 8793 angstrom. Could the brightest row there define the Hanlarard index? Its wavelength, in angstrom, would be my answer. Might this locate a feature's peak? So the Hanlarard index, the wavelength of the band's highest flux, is 8784.25 angstrom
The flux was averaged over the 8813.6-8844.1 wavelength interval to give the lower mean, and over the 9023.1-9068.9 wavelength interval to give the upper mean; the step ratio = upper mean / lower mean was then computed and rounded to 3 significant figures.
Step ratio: 1.28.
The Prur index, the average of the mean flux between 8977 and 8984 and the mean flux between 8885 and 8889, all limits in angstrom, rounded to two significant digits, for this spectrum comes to 6.2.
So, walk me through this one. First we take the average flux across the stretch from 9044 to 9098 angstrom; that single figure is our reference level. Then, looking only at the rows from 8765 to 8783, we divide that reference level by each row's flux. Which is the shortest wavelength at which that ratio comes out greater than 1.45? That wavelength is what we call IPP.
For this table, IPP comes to 8766.06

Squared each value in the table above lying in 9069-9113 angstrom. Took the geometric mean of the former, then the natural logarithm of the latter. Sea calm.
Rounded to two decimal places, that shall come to 4.08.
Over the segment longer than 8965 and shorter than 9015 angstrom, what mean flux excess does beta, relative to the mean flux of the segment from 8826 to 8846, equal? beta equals -0.21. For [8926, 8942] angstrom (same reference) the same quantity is -0.17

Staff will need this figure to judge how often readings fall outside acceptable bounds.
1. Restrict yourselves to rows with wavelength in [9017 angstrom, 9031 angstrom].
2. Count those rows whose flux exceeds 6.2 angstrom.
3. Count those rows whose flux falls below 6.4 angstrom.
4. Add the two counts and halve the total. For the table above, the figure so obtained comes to 4.50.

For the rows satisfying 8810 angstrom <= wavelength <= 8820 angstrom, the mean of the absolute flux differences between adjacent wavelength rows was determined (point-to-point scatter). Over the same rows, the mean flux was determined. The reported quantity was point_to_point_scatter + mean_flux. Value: 6.5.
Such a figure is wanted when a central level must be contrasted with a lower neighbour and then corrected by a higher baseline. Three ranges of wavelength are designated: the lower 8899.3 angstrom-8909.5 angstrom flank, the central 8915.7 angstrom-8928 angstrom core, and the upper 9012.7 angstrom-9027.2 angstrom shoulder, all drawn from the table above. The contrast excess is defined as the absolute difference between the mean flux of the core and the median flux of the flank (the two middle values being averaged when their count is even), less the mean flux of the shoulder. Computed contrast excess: -5.8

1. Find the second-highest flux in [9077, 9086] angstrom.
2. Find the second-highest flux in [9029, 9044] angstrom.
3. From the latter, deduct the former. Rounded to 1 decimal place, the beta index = -2.2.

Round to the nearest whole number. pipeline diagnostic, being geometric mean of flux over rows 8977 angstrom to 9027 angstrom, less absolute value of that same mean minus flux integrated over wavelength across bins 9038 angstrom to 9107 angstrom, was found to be -588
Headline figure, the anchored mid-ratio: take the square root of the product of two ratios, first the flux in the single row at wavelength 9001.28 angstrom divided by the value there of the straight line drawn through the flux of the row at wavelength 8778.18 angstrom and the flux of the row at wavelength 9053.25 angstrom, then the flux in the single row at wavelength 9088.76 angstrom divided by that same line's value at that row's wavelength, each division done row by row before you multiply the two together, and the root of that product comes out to 0.81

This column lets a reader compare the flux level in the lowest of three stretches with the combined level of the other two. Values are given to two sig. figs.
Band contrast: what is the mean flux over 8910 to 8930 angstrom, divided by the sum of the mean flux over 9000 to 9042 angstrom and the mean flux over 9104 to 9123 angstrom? 0.49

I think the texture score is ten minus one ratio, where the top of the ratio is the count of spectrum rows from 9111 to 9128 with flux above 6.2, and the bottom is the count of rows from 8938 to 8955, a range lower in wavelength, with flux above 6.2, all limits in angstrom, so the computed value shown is 8.0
